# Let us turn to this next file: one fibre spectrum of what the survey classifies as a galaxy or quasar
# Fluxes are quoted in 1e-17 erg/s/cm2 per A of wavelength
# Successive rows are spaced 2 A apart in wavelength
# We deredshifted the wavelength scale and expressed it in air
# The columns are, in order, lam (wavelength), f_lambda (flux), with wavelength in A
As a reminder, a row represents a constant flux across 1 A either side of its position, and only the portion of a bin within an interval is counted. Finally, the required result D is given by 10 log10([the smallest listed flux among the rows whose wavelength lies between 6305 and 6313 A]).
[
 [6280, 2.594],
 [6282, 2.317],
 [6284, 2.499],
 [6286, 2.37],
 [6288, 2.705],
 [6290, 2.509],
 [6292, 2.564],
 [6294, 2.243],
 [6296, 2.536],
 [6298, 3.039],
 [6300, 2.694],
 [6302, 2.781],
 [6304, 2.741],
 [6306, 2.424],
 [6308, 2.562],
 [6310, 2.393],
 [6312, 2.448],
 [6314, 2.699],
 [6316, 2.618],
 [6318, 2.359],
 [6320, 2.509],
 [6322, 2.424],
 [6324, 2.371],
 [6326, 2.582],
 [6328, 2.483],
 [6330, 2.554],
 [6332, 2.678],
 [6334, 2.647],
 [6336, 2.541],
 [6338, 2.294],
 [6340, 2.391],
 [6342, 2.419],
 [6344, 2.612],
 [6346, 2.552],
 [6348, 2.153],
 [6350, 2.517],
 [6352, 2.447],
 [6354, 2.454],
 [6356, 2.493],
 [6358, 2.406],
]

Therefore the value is 3.79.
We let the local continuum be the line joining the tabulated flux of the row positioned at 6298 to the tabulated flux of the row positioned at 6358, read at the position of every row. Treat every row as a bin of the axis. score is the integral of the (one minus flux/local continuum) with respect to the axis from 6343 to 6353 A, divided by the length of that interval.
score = 0.02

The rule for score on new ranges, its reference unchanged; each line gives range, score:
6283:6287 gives 0.23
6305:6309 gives 0.15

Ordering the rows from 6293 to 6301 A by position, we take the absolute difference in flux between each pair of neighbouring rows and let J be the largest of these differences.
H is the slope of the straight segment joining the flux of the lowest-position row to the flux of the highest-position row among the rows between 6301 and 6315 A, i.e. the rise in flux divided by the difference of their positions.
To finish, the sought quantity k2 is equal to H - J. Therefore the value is -0.51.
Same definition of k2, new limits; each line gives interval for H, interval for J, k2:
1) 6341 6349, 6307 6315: -0.30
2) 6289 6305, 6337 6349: -0.38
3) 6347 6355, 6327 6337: -0.07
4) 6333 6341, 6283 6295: -0.38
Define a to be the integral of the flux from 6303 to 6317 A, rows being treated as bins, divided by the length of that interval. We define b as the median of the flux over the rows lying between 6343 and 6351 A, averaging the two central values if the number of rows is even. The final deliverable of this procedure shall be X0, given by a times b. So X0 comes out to 6.48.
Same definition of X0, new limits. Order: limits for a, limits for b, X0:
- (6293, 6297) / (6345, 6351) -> 6.01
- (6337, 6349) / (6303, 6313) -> 5.88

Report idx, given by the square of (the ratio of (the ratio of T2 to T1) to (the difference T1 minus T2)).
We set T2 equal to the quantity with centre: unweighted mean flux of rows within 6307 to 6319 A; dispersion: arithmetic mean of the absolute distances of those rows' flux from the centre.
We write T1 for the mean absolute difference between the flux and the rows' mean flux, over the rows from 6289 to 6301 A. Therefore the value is 91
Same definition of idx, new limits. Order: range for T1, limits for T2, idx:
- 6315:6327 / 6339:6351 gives 2268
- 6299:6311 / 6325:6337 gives 22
